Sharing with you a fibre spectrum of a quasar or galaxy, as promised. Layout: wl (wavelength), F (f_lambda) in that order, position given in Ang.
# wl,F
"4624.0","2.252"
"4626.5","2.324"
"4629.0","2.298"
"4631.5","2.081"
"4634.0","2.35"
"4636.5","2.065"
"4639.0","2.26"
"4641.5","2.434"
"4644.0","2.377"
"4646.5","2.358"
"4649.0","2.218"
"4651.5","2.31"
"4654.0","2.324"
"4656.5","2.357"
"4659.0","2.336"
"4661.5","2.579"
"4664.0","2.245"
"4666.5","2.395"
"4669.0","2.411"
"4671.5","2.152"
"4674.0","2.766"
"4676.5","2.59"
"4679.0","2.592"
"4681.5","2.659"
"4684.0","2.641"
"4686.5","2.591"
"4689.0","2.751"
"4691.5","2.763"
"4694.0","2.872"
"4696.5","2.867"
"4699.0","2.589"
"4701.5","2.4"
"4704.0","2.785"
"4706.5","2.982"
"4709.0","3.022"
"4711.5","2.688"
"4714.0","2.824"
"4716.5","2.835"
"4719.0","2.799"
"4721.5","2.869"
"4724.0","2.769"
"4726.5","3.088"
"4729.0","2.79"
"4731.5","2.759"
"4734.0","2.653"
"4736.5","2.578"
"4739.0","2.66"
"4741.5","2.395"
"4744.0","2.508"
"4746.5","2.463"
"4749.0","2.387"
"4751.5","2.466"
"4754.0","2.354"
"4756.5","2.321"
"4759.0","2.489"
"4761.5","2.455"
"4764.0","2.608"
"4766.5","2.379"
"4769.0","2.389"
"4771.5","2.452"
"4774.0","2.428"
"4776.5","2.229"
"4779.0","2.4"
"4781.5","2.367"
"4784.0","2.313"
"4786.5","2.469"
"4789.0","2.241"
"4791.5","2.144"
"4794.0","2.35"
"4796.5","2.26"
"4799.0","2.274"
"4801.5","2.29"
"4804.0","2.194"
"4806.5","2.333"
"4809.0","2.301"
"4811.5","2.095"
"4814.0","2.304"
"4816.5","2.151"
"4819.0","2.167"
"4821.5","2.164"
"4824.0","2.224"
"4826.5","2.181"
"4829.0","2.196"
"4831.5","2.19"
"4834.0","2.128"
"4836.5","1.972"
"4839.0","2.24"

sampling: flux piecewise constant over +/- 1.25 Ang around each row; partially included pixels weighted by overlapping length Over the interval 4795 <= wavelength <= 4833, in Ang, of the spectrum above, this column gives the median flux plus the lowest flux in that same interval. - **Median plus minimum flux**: 4.29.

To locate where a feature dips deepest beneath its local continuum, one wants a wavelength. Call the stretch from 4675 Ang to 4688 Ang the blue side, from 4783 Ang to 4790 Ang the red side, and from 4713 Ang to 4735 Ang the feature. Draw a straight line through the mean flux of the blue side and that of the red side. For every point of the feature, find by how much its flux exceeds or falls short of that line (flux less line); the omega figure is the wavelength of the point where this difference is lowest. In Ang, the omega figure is 4734.0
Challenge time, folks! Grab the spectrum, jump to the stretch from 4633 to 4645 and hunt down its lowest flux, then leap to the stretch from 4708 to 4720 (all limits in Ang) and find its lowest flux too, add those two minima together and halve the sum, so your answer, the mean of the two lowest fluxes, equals 2.38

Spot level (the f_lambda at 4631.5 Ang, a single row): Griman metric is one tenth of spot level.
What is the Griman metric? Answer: 0.208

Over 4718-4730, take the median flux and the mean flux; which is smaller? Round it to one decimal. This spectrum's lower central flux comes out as 2.8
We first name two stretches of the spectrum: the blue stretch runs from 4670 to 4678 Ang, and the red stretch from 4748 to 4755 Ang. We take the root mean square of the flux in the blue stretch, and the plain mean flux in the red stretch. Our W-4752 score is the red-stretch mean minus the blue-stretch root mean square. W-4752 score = -0.11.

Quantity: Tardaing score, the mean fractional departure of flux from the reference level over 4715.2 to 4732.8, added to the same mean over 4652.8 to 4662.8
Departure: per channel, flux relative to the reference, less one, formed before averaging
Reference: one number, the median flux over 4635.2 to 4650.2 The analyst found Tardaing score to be 0.27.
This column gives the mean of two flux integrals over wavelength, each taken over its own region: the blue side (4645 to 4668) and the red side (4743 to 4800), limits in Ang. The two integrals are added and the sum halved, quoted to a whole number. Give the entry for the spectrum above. 95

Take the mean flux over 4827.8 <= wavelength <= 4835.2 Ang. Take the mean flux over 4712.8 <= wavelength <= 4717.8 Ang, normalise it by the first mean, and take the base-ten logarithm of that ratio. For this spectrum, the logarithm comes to 0.11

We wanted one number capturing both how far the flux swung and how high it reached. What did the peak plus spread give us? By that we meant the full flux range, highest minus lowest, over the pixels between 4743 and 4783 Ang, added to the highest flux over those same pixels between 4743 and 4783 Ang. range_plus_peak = 3.0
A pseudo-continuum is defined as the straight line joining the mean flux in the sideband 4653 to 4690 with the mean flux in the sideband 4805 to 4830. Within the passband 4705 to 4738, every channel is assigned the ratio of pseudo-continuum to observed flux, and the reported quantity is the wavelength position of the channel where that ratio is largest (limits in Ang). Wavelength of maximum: 4736.5 Ang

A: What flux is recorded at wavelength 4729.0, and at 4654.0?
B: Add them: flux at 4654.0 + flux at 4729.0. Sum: 5.11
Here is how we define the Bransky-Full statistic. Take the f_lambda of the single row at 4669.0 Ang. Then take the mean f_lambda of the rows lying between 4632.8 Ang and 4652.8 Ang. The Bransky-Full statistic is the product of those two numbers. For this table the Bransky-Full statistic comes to 5.5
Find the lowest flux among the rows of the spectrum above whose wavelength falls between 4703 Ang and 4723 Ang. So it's 2.688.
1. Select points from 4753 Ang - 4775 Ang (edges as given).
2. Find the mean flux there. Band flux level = 2.43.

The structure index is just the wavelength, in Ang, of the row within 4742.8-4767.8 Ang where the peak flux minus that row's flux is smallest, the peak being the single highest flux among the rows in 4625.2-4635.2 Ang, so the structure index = 4764.0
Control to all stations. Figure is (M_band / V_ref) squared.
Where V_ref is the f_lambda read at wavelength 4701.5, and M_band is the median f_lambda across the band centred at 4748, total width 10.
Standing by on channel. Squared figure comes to 1.05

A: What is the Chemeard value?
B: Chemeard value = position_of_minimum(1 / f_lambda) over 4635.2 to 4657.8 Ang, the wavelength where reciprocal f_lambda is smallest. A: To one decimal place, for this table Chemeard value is 4641.5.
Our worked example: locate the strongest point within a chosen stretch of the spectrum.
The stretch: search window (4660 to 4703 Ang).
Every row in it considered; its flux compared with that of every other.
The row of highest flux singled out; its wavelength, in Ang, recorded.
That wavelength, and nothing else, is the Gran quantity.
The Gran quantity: 4694.0 Ang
